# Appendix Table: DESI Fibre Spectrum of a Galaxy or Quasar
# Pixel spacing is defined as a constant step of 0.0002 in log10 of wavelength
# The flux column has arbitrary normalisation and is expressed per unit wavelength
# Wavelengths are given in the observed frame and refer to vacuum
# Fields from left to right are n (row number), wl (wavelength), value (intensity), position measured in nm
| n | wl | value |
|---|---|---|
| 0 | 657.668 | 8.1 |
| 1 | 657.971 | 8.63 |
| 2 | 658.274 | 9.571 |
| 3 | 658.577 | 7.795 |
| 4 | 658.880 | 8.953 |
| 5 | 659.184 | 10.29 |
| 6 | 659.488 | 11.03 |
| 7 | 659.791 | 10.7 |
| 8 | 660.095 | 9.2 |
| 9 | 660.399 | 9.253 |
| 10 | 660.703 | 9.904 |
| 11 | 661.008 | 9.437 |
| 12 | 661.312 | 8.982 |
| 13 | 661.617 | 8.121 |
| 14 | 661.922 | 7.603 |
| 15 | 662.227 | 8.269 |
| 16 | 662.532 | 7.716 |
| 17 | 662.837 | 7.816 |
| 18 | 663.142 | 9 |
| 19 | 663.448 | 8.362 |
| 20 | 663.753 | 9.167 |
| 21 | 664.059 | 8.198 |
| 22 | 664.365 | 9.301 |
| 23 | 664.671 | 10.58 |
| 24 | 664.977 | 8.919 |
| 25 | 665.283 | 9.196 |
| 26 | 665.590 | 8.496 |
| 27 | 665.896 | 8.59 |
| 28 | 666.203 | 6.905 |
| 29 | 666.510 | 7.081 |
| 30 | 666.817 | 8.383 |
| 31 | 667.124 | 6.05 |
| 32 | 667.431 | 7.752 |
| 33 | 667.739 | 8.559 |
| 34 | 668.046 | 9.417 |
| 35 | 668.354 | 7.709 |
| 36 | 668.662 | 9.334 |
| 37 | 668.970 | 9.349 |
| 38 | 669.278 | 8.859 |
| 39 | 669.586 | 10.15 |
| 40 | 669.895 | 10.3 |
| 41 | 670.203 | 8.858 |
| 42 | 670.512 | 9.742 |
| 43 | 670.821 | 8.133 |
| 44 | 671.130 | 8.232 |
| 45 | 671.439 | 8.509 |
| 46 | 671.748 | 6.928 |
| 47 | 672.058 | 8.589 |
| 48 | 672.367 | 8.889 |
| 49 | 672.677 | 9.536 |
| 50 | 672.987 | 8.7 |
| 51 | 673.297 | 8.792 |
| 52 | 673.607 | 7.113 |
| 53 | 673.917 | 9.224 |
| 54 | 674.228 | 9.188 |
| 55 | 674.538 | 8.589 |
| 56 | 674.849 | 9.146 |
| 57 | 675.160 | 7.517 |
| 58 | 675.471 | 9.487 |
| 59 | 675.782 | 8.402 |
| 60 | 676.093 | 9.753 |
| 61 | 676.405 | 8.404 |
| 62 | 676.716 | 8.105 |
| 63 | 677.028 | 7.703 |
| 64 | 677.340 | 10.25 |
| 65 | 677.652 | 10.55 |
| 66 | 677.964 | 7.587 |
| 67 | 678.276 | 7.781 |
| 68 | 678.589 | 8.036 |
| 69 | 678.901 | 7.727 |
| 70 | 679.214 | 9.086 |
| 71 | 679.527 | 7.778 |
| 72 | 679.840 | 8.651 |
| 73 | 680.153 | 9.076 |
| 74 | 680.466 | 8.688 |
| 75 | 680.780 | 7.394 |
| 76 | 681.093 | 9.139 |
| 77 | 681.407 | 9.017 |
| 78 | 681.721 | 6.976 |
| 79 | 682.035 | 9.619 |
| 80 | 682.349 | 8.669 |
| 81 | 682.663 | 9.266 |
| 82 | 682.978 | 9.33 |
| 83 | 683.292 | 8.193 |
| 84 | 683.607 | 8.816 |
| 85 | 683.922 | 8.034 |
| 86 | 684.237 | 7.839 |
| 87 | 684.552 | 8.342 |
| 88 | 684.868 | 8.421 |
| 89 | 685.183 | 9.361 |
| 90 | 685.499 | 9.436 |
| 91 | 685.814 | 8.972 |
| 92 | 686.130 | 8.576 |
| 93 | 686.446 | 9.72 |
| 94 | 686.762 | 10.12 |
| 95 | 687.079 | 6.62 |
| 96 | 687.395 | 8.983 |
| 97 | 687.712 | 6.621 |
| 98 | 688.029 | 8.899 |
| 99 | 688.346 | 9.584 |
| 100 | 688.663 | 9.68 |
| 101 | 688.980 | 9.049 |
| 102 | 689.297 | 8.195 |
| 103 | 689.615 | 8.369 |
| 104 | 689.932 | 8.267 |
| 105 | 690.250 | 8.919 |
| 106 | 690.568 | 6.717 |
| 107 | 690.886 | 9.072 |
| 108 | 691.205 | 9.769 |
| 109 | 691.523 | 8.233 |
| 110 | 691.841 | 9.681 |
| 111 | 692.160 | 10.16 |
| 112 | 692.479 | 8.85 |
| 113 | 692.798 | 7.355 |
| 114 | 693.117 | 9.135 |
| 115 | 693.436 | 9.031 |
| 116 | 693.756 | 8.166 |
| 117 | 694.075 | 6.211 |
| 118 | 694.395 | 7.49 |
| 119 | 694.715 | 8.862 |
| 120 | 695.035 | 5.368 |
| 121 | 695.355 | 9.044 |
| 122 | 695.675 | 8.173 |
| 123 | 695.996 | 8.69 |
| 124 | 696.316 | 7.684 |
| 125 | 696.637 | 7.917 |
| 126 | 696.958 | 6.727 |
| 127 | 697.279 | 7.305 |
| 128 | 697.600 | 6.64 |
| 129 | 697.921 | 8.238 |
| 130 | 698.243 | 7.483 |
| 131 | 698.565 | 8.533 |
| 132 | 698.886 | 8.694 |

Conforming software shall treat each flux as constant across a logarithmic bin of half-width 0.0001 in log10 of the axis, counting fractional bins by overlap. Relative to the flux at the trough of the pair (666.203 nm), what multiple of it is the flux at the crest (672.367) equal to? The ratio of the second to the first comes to 1.29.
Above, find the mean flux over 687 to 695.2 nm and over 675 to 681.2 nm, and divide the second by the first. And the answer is 1.02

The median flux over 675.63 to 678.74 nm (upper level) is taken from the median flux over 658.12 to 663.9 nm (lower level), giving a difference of 0.7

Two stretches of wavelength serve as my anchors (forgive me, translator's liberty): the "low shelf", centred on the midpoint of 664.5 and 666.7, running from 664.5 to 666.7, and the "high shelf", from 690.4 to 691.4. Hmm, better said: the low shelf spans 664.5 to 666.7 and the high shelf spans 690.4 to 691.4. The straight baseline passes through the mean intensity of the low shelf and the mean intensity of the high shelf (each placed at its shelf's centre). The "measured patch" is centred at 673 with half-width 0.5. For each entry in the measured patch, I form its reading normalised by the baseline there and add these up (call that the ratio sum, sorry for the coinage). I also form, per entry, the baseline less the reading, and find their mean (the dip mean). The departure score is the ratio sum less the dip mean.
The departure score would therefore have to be 3.6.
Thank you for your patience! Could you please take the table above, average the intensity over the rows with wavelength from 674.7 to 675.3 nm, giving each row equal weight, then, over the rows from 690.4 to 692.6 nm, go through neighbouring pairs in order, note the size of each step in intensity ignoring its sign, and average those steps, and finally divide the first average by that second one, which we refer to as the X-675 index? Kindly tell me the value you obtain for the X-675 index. 6.4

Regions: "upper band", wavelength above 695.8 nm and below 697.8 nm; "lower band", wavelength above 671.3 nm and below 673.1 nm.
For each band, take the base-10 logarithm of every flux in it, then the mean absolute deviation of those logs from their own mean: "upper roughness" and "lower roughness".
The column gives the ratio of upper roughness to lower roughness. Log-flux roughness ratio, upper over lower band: 1.2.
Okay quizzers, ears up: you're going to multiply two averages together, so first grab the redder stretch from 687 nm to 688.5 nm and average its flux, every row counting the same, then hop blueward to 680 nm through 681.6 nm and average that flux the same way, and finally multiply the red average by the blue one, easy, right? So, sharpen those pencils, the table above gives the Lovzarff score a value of 71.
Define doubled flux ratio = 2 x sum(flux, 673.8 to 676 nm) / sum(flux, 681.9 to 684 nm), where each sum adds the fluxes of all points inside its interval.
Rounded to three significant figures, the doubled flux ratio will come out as 1.99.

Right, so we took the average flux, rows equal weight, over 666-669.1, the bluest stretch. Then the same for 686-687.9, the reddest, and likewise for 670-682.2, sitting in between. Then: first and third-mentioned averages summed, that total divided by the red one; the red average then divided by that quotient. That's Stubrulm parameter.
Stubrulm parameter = 4.28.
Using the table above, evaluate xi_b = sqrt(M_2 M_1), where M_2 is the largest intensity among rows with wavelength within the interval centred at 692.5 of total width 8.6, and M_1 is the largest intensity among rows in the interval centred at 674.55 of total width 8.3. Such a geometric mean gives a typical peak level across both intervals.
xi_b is 10.35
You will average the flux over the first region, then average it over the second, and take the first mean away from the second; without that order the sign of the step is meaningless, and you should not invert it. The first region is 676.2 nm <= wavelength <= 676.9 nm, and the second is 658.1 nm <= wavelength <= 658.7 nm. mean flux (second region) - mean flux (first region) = 0.4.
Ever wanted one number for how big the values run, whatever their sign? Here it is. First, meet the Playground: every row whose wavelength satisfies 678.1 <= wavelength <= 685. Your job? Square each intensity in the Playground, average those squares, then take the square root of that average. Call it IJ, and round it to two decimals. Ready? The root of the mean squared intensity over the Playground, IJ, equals 8.48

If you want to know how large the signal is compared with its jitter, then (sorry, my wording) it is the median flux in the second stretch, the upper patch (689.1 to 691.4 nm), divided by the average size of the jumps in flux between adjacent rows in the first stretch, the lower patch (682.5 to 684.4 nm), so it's 15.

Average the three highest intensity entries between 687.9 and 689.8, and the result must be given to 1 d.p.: 9.4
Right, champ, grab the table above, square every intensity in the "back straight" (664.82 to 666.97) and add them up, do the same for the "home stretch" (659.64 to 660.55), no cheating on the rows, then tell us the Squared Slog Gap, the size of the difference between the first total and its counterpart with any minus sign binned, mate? 193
